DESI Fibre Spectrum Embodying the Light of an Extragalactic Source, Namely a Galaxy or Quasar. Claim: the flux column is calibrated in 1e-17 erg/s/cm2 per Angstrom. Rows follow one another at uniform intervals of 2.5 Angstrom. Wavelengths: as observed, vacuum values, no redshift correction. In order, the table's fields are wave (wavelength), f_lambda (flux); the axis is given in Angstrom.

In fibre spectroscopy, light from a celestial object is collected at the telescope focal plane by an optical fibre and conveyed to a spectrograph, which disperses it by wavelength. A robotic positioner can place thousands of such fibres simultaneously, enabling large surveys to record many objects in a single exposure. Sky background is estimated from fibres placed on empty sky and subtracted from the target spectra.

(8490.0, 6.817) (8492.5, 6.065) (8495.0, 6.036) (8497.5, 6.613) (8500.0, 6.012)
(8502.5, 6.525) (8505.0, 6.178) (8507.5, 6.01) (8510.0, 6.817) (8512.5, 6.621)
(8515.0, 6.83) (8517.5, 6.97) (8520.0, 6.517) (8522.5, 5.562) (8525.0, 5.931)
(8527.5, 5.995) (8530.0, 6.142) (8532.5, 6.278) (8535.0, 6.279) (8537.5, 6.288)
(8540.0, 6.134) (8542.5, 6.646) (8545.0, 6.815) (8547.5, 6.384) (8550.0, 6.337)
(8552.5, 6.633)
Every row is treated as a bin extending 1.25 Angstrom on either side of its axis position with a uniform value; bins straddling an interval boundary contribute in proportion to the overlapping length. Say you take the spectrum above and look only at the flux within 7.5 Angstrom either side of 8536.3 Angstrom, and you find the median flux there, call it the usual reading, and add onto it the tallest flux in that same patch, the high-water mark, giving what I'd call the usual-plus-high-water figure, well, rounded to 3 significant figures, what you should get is 12.9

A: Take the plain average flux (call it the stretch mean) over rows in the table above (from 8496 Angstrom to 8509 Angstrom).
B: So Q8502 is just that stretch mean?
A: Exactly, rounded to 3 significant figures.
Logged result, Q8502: 6.27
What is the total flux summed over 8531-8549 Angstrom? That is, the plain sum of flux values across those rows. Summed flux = 44.8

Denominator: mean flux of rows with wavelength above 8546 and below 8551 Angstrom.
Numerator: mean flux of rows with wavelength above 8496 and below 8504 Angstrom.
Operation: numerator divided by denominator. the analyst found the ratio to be 1.00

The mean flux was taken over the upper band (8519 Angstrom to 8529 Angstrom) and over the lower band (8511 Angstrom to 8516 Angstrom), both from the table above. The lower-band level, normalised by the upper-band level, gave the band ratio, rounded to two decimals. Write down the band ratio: 1.12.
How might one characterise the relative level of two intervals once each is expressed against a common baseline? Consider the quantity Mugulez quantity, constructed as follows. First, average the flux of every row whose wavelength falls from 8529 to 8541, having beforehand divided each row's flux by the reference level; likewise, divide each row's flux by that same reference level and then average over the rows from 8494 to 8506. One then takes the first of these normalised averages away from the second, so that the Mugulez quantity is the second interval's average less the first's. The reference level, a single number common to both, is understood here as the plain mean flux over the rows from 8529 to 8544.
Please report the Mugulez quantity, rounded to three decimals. 0.008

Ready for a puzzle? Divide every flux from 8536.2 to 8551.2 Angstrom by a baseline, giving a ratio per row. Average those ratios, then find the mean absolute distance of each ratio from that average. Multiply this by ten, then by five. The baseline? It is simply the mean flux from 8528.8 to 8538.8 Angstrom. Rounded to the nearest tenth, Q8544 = 1.6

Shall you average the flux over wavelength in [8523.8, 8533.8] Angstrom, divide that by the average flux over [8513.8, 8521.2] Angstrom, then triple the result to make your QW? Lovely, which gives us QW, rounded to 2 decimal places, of 2.70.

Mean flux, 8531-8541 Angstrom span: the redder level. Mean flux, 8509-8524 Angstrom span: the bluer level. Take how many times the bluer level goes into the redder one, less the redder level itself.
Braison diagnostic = -5.29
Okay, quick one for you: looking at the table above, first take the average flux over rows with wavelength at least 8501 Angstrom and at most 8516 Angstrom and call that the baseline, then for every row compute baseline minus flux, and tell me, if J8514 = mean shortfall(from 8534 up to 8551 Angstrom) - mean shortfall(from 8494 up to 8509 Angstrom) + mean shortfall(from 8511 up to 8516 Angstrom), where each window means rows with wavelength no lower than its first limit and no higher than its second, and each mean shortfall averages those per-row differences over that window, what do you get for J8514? -0.41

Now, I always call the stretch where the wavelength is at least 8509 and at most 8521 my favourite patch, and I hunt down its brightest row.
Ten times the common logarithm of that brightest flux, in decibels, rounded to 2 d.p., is 8.43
